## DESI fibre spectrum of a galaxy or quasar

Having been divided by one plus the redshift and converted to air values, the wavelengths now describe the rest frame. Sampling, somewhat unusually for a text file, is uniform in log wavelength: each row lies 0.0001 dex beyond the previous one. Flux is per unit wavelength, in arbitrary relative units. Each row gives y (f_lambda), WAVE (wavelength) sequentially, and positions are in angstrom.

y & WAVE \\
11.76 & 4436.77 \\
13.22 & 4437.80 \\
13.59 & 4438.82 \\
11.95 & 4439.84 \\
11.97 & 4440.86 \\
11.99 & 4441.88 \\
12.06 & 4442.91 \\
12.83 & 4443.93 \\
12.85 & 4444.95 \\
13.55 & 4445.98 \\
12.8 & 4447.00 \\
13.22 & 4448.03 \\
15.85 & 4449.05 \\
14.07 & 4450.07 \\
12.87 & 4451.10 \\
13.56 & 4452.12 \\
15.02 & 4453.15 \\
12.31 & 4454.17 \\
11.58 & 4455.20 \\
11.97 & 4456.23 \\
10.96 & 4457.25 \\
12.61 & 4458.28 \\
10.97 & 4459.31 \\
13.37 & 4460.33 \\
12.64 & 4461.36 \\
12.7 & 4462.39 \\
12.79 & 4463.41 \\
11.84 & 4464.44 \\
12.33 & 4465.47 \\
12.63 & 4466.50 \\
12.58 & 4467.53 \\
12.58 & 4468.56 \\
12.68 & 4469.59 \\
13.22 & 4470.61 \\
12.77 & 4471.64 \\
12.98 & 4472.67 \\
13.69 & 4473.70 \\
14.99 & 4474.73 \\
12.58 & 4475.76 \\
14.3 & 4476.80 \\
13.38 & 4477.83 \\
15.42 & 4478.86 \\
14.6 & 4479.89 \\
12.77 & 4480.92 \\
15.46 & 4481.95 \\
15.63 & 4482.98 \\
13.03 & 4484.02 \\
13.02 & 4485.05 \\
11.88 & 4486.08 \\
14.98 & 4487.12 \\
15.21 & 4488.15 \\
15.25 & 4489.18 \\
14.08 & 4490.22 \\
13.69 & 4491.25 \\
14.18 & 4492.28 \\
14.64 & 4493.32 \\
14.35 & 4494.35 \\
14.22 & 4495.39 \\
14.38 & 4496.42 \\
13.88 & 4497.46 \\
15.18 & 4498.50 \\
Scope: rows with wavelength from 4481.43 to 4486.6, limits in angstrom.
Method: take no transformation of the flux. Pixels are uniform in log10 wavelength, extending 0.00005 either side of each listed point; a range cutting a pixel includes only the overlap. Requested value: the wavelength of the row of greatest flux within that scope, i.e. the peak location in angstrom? 4482.98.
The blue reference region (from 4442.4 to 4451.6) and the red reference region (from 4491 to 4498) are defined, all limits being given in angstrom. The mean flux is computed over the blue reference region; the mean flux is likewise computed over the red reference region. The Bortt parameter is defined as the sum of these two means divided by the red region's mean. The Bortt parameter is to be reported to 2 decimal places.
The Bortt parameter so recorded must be 1.94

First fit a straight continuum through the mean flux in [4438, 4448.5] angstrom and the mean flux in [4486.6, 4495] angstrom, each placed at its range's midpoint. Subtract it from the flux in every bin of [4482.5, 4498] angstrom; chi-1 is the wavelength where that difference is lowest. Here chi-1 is 4486.08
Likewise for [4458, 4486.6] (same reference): 4486.08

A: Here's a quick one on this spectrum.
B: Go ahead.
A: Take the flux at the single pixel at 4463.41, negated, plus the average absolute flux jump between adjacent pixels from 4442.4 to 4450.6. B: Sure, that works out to -11.8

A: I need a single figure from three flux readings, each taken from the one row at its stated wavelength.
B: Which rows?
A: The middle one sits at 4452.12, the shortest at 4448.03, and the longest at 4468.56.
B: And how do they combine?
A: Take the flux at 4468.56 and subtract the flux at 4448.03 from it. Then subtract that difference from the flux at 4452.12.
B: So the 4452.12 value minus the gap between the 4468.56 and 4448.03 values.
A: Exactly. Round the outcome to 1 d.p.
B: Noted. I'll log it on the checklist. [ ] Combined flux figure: 14.2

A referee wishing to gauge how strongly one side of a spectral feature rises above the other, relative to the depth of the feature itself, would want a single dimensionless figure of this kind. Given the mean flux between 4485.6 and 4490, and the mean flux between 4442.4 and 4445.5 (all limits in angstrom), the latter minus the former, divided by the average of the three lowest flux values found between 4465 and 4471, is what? -0.14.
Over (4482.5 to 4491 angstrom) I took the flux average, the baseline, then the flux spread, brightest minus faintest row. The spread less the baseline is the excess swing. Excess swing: -10.4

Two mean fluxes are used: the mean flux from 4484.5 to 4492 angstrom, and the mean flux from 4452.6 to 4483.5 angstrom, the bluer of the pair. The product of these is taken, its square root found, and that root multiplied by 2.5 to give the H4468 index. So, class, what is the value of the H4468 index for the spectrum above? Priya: 33.9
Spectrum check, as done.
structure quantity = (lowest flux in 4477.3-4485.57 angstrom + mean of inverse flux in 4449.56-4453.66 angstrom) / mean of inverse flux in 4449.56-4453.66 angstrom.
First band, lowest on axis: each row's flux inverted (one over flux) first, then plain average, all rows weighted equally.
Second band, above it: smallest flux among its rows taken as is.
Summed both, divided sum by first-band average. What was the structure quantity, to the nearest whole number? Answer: 178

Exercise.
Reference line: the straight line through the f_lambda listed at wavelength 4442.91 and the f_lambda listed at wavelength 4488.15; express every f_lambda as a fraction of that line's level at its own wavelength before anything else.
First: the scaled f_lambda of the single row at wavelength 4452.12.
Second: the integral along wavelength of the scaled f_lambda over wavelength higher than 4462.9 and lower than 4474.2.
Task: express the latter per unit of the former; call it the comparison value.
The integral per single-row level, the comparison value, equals 9.7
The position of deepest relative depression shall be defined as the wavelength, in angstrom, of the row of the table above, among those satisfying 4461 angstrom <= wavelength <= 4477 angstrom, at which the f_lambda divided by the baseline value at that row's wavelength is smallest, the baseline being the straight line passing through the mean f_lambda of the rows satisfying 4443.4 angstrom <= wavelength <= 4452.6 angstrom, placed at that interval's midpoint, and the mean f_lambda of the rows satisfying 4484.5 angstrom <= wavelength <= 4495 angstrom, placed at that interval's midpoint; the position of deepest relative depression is 4464.44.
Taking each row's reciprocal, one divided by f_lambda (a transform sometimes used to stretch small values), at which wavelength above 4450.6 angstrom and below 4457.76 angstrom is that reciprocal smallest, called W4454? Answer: 4453.15 angstrom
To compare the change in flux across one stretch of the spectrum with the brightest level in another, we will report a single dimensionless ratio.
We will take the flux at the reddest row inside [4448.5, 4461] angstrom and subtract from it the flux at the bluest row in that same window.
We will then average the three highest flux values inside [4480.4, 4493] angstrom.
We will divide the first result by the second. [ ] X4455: -0.16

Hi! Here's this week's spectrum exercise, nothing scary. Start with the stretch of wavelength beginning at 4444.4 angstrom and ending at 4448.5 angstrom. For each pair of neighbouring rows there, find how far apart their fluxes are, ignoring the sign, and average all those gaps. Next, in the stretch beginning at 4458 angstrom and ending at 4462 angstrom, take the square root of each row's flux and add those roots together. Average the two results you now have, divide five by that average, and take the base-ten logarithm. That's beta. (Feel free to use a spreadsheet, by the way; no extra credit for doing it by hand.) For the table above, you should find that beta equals -0.167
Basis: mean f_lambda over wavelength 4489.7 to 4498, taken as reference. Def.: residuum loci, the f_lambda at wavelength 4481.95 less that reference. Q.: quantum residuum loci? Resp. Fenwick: 1.3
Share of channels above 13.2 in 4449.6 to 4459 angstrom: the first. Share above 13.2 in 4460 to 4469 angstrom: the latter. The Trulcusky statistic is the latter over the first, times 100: 33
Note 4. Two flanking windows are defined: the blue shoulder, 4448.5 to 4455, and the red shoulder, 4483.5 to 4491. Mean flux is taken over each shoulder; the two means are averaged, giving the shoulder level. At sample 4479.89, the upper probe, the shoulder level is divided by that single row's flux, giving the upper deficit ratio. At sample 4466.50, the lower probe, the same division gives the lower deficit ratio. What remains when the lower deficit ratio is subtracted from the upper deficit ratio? -0.15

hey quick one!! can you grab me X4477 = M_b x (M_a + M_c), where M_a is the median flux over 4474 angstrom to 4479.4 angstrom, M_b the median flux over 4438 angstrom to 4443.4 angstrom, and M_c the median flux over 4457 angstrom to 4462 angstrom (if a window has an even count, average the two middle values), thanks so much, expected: 323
